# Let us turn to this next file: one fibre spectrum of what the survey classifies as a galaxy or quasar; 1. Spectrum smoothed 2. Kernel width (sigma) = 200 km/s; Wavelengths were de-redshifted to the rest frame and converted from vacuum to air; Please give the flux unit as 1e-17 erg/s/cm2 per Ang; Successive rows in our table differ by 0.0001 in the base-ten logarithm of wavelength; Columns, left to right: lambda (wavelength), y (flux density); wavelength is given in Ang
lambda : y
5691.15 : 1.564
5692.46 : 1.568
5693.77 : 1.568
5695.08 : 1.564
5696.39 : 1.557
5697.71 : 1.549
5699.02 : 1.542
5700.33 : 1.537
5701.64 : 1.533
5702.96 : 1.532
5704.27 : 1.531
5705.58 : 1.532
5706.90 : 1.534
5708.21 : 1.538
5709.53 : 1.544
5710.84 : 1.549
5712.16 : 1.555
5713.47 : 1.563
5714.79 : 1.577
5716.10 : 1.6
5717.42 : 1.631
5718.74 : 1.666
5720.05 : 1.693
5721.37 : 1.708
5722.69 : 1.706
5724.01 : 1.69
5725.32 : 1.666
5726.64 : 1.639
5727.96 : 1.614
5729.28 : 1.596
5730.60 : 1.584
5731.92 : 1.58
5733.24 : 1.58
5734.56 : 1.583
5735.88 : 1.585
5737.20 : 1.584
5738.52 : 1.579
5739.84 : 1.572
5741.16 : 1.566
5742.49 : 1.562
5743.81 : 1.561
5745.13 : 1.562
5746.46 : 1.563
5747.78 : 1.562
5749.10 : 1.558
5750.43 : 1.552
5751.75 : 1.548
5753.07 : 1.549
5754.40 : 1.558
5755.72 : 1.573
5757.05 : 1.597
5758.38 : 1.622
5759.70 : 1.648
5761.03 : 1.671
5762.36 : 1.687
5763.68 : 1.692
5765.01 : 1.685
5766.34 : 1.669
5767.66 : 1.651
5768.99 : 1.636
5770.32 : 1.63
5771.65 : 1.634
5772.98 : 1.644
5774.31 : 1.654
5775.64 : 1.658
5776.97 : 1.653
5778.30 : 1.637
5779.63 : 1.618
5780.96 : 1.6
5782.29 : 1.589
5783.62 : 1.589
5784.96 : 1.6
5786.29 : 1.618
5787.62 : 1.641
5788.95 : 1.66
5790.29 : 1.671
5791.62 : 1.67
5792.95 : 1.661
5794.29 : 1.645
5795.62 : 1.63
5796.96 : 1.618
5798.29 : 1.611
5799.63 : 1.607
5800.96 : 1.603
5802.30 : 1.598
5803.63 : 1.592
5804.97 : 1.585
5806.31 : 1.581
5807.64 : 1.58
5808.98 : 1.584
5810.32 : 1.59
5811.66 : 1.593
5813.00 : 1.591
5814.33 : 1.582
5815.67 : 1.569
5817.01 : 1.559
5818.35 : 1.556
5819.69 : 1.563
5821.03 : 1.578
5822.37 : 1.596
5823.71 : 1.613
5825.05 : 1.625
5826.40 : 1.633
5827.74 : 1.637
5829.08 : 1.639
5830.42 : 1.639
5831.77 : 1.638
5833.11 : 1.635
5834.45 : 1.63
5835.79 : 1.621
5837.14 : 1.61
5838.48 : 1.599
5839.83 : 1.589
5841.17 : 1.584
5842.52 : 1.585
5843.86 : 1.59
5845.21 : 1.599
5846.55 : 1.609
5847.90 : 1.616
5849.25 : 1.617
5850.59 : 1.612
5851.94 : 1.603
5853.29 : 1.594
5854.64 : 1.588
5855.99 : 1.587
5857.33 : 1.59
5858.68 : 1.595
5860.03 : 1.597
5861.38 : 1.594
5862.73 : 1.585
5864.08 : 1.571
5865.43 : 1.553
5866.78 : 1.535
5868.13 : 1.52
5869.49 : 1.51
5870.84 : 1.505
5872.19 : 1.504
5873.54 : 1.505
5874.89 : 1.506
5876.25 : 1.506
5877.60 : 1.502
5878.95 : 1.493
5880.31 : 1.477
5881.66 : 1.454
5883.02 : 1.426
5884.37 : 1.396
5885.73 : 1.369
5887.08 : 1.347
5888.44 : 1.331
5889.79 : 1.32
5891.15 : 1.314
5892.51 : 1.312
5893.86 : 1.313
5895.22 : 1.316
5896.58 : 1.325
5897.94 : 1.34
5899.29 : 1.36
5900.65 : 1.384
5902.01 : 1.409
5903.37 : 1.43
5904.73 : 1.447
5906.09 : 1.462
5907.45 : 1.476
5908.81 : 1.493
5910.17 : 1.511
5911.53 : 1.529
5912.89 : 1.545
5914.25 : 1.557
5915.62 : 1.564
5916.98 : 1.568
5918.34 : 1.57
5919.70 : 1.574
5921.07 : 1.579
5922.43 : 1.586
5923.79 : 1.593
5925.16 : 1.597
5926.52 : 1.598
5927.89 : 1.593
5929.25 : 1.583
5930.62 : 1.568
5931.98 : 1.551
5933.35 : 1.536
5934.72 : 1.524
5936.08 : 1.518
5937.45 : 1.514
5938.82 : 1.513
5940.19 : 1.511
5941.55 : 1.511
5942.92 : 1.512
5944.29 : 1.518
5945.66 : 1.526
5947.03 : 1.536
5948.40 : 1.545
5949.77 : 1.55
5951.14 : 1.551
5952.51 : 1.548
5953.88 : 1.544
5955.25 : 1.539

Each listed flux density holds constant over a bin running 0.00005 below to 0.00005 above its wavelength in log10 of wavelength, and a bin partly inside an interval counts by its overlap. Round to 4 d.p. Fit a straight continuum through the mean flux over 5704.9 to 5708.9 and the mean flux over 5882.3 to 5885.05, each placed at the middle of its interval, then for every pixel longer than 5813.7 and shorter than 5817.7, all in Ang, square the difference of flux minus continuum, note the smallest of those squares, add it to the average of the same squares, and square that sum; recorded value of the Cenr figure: 0.0005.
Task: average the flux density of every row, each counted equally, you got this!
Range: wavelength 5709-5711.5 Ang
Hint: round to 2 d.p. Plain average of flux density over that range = 1.55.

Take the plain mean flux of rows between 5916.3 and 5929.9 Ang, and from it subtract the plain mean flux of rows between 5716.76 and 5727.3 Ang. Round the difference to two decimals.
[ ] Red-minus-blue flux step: -0.09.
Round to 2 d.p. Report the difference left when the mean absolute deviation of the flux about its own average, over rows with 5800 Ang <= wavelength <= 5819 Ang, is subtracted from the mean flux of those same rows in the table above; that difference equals 1.57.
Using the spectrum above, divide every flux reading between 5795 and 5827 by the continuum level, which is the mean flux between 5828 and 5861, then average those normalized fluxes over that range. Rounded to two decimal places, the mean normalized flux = 0.99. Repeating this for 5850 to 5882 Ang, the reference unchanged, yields 0.96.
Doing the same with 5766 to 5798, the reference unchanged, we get 1.02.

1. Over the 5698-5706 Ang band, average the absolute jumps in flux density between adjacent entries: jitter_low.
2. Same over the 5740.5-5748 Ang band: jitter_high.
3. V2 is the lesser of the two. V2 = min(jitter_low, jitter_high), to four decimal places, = 0.0016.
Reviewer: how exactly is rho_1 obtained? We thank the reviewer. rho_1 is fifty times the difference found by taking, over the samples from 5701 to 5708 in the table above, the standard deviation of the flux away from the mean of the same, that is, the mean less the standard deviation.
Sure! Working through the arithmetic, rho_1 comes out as 76.6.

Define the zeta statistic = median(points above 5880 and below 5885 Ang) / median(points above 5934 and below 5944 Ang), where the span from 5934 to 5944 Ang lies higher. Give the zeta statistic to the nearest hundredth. 0.95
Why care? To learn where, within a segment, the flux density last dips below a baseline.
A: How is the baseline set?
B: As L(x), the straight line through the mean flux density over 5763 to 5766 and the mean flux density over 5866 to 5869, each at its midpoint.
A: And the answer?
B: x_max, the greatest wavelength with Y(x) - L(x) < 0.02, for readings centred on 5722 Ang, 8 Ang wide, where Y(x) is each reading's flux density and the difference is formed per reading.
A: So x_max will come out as 5725.32 Ang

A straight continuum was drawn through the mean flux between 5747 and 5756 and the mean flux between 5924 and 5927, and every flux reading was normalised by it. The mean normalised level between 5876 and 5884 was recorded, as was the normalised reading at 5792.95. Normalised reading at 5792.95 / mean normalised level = 1.14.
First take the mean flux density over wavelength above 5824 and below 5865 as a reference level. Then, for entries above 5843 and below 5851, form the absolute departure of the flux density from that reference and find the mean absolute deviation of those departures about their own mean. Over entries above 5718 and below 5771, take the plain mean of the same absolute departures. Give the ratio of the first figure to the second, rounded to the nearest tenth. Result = 0.1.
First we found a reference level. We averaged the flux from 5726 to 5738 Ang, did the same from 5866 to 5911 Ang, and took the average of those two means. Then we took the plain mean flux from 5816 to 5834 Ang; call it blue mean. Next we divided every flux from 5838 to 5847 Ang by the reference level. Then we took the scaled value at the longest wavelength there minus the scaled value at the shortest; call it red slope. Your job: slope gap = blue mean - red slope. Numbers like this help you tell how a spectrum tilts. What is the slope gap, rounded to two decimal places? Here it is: 1.60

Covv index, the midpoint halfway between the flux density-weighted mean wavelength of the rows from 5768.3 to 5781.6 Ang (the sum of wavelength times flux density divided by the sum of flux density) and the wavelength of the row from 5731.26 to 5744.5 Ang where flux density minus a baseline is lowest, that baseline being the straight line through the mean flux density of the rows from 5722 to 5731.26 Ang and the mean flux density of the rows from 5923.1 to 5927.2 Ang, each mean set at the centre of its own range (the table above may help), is 5759.4 Ang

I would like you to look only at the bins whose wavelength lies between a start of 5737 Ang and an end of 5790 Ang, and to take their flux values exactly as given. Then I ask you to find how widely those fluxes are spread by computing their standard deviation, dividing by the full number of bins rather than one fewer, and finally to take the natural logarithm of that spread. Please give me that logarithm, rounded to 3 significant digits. -3.12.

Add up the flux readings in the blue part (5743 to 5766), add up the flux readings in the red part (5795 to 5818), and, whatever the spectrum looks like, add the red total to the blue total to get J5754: 54.3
